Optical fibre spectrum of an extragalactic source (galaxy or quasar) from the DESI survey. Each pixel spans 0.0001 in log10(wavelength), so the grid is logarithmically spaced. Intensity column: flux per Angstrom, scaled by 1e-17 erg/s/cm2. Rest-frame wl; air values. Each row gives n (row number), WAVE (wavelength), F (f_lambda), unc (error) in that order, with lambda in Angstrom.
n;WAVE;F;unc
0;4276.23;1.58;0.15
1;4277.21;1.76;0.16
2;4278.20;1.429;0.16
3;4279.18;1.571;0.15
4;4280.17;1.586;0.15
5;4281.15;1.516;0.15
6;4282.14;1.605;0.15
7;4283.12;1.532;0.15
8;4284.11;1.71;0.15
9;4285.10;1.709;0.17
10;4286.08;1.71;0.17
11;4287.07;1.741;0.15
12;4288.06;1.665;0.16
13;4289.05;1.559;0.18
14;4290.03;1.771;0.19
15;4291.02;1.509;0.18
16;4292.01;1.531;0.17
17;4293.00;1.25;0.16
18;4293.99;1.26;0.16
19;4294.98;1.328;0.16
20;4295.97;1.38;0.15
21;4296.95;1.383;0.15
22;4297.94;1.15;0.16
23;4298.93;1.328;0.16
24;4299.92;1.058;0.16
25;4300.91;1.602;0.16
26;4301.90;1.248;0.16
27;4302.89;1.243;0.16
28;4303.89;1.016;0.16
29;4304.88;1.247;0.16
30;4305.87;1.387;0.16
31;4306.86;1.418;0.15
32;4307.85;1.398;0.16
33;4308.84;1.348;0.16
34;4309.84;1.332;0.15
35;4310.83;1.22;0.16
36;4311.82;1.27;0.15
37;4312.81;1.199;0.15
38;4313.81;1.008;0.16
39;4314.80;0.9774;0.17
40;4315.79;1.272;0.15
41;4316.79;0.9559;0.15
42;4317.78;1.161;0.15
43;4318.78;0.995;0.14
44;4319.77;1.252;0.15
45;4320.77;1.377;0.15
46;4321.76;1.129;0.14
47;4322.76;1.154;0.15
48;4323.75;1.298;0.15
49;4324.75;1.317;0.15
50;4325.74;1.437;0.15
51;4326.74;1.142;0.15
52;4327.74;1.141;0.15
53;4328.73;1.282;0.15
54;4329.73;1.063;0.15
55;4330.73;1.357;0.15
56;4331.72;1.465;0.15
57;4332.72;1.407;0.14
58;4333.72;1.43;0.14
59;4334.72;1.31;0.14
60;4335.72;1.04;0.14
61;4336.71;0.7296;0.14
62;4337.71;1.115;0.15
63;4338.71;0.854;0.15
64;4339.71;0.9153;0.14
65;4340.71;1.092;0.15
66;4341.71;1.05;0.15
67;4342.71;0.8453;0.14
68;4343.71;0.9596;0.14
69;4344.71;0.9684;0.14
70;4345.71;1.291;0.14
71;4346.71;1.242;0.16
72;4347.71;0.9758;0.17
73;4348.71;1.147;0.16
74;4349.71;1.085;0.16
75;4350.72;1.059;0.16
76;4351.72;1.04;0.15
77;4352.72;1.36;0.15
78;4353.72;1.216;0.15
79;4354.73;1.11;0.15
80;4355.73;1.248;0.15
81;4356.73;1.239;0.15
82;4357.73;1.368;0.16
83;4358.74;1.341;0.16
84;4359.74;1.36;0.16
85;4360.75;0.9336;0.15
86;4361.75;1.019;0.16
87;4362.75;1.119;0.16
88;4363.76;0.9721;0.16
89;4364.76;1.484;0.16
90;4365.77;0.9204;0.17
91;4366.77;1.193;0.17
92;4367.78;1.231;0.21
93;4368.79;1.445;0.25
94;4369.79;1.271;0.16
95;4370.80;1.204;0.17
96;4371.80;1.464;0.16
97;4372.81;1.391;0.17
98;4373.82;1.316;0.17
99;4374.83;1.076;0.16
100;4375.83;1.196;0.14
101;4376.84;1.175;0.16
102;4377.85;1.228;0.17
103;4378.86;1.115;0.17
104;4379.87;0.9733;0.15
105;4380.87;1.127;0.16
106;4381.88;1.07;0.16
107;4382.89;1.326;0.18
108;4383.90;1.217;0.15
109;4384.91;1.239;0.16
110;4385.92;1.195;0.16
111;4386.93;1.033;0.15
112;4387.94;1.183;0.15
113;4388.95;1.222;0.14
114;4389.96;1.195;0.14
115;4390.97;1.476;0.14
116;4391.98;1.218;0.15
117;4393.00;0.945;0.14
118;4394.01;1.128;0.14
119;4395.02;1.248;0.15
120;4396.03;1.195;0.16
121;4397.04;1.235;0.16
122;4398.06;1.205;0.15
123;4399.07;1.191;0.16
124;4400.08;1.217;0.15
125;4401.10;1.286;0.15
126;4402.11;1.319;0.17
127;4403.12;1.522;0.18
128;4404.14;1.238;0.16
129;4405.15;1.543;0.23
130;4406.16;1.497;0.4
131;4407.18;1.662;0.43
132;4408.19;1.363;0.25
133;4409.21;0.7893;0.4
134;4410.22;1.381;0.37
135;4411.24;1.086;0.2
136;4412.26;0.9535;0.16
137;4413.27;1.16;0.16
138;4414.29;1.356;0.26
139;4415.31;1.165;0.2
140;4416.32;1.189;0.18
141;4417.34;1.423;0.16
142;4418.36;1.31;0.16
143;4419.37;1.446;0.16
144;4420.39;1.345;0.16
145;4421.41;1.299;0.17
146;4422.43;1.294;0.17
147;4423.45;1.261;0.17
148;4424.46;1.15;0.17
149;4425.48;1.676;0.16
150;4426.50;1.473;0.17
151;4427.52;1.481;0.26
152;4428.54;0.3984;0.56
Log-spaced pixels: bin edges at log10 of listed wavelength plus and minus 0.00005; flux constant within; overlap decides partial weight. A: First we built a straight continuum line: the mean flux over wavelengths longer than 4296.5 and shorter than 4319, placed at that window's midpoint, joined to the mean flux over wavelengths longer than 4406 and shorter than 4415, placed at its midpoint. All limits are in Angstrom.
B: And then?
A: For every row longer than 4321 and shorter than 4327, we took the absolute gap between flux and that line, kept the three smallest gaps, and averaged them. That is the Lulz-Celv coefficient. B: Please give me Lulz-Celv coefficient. 0.077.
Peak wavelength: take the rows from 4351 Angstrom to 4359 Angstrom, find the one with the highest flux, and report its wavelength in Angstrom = 4357.73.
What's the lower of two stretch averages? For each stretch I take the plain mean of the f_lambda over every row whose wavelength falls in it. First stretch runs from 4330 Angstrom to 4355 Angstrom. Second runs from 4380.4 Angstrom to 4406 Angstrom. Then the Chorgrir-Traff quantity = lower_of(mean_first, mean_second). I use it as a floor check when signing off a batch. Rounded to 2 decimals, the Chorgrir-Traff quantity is 1.12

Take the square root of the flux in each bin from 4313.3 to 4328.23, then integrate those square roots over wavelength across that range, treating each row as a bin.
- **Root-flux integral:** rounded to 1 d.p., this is 16.1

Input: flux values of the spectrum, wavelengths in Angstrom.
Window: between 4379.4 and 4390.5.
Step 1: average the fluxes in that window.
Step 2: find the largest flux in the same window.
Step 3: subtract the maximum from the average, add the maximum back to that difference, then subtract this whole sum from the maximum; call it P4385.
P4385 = 0.16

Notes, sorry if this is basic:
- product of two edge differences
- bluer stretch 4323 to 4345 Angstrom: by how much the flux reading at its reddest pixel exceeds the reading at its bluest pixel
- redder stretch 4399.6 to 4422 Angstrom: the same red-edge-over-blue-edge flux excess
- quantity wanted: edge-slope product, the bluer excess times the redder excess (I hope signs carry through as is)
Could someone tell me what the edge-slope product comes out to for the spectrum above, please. -0.027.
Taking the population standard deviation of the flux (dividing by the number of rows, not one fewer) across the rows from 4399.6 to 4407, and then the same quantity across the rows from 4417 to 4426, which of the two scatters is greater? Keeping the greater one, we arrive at 0.140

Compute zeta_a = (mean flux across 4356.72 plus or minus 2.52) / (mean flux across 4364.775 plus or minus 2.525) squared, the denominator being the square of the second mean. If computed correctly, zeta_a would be 0.97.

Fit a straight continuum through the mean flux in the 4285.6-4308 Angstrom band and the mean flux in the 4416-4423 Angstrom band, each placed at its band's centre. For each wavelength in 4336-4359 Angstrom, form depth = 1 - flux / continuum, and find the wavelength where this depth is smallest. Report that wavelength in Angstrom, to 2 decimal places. 4357.73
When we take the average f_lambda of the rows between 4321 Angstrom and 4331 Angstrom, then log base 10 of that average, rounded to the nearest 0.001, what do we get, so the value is 0.091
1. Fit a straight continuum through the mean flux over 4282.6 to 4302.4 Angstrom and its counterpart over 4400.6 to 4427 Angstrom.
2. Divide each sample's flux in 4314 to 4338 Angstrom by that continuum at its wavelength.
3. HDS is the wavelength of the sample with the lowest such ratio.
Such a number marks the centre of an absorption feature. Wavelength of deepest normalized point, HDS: 4336.71 Angstrom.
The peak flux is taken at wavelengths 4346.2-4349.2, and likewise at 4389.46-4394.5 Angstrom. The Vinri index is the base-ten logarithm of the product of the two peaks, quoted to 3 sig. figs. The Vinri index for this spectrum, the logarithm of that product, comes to 0.263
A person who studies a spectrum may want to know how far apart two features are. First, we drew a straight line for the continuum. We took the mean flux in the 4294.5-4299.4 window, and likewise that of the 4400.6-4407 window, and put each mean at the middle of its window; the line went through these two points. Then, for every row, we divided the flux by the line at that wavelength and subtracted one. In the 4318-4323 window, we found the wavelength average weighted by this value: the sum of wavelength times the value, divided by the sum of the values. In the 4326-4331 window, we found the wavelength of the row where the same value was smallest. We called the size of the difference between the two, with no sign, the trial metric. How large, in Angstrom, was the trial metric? 9.2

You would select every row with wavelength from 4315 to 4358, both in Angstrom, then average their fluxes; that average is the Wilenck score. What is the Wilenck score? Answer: 1.16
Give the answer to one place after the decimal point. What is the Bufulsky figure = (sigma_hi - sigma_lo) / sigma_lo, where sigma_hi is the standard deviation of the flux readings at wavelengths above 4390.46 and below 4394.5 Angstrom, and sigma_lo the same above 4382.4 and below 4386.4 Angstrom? 2.9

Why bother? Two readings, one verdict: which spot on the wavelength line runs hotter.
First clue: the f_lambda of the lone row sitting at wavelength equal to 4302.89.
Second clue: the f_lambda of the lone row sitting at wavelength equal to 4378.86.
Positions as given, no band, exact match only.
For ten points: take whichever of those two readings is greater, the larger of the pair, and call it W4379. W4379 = 1.24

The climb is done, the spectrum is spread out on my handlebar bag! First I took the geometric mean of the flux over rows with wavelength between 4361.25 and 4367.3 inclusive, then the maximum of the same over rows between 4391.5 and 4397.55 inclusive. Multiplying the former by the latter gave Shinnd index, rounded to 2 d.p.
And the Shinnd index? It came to 1.38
